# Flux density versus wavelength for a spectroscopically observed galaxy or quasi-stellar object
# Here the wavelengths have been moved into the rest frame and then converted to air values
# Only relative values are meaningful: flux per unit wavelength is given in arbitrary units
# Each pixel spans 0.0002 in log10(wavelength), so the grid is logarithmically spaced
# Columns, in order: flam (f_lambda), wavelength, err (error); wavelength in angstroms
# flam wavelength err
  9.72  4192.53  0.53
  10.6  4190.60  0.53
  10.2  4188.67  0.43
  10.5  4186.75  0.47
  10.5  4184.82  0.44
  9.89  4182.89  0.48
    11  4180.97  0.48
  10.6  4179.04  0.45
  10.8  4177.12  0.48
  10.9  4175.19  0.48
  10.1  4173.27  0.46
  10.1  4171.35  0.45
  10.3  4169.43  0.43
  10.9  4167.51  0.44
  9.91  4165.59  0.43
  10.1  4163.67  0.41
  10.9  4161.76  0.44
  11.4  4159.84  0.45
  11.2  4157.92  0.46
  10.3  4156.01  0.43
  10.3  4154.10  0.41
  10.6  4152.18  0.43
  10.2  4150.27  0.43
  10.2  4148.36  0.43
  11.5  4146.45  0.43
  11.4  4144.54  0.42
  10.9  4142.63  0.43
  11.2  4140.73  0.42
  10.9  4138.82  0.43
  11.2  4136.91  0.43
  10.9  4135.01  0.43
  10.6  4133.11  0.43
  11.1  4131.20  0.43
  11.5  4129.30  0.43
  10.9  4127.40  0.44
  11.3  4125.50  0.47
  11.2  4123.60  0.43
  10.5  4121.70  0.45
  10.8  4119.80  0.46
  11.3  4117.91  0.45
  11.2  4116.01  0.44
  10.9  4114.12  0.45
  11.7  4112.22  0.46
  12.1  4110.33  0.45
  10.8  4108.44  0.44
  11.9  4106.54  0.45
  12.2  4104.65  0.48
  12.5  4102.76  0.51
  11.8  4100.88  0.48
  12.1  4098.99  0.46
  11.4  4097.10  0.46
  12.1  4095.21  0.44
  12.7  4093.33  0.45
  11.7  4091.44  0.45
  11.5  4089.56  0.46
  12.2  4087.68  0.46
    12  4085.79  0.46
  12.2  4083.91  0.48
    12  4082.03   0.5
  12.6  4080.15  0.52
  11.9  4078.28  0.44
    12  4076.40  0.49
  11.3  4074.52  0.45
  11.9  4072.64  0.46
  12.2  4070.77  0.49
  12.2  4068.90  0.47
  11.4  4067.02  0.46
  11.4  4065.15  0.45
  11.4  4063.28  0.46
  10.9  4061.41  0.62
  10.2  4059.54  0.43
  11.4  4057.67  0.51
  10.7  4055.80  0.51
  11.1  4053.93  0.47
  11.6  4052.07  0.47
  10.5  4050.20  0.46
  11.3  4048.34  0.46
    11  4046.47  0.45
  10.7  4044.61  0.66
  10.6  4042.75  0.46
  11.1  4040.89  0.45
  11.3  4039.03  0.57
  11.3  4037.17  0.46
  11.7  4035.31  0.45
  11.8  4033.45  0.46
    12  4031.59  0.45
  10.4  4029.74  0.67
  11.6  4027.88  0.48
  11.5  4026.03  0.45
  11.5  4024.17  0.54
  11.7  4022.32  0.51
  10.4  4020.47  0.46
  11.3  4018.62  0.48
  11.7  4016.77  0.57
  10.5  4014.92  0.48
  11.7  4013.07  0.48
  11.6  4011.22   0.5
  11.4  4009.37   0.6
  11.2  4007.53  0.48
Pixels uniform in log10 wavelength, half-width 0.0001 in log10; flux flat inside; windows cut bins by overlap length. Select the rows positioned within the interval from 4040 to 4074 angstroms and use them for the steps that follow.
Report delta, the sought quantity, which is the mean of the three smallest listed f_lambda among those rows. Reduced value 10.4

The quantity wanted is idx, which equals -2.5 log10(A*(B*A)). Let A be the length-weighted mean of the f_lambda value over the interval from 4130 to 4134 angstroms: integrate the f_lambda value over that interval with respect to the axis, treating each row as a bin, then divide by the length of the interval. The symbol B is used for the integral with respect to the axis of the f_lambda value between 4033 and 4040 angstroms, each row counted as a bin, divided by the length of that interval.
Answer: -7.83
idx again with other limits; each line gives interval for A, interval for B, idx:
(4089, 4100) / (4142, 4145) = -8.00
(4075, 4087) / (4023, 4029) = -8.06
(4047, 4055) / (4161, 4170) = -7.77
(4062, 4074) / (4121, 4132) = -7.96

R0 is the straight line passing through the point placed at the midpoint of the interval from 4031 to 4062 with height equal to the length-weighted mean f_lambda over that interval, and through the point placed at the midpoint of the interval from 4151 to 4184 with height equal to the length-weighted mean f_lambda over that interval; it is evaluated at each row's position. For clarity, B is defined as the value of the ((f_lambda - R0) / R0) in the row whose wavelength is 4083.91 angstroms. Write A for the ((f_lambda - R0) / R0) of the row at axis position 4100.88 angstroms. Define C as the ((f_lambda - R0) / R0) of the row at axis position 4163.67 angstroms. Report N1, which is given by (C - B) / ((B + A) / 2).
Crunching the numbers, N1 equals -1.6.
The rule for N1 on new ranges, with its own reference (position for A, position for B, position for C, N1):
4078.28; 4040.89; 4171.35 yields -0.9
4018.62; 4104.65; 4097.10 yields -1.2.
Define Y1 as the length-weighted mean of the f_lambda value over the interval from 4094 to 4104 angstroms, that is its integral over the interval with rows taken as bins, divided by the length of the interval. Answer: 12.0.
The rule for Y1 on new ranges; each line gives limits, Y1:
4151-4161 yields 10.7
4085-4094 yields 12.0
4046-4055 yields 11.1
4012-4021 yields 11.2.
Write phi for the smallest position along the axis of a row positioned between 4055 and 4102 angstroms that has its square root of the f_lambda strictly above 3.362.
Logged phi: 4057.67 angstroms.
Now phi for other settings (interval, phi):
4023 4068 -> 4024.17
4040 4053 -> 4052.07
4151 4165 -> 4159.84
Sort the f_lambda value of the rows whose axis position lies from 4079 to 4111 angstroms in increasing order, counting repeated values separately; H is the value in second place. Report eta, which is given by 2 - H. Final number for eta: -9.40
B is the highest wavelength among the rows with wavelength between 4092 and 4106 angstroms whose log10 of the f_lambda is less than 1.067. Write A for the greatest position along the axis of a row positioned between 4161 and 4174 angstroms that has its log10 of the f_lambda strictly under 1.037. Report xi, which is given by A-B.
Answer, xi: 76.2 angstroms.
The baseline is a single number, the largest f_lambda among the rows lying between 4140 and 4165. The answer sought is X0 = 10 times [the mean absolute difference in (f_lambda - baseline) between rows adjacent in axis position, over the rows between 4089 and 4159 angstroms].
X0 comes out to 4.8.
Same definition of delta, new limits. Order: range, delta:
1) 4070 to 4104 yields 11.4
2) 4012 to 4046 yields 10.4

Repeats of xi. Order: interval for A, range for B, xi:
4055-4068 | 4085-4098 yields -37.6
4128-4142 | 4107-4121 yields 13.3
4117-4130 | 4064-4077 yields 47.2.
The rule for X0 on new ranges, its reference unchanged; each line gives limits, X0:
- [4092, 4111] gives 6.7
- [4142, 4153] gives 4.6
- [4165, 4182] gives 4.1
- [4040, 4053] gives 5.2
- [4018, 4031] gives 6.2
